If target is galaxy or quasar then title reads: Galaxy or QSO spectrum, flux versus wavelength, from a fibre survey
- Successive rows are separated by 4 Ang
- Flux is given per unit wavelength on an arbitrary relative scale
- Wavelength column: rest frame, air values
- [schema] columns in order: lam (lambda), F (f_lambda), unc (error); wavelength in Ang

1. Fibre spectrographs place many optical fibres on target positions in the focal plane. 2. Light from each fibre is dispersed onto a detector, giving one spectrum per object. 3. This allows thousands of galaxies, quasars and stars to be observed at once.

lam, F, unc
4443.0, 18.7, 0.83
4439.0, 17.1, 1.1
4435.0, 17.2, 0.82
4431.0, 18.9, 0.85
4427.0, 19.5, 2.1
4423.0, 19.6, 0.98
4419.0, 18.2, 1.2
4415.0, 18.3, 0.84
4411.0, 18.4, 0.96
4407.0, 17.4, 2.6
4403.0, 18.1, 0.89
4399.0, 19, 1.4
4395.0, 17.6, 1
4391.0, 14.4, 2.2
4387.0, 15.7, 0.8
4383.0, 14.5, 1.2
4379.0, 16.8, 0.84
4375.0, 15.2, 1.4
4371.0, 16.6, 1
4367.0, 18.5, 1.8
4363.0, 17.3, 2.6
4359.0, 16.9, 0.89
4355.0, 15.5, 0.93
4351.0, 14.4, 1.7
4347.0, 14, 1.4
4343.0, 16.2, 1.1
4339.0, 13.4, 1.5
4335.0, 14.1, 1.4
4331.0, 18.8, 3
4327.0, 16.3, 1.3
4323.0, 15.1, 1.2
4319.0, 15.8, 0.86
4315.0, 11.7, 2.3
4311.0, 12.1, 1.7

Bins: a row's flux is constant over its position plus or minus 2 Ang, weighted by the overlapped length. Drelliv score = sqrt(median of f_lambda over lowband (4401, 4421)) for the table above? 4.3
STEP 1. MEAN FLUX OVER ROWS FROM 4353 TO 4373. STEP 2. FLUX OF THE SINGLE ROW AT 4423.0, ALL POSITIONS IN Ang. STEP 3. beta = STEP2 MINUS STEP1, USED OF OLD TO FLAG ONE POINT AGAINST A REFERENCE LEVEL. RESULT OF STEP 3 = 2.6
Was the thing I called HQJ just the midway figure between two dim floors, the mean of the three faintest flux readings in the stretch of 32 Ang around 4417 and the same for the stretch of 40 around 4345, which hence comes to 15.9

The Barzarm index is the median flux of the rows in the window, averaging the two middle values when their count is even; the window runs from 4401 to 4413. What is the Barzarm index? 18.1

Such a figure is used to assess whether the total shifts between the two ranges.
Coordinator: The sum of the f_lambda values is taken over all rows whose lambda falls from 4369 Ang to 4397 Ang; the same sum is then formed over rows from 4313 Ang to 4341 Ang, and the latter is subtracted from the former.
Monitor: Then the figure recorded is 5.6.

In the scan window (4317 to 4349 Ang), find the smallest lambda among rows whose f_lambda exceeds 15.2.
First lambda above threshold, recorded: 4319.0 Ang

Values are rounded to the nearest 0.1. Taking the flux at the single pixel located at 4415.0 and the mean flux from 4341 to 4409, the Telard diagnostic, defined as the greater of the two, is 18.3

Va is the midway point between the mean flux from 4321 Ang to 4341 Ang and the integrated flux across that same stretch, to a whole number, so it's 163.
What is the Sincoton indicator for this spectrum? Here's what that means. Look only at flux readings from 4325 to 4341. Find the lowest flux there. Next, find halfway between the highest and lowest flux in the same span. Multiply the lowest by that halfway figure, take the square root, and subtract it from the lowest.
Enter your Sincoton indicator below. -1.3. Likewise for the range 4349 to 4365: -0.7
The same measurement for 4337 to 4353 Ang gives -0.7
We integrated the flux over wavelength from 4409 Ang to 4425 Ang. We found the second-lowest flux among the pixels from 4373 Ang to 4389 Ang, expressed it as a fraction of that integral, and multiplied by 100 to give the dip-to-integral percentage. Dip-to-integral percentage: 5.10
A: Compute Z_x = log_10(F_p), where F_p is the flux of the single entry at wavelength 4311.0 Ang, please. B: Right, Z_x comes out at 1.08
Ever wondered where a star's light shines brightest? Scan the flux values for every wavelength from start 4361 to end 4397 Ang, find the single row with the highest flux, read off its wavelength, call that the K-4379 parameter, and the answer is 4367.0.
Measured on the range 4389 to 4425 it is 4423.0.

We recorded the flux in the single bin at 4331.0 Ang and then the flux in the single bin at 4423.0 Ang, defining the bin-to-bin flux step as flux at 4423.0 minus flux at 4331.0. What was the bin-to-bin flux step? 1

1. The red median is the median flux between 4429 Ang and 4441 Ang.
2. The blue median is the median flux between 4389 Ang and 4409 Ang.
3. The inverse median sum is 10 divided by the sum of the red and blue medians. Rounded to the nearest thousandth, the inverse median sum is 0.287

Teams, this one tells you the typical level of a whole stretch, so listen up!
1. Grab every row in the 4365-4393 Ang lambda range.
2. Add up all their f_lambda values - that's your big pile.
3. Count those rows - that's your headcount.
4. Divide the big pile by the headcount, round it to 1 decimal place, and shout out 16.0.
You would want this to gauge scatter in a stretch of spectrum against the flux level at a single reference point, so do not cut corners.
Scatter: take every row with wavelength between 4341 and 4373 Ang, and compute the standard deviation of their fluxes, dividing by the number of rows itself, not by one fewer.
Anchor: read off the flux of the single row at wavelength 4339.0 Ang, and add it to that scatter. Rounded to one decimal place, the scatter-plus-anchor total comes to 14.8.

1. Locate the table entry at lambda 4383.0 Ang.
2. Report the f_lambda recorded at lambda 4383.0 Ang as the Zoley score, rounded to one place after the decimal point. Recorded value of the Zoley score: 14.5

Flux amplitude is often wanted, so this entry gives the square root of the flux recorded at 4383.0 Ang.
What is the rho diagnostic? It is 3.81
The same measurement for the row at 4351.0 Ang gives 3.79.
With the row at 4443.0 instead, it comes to 4.32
